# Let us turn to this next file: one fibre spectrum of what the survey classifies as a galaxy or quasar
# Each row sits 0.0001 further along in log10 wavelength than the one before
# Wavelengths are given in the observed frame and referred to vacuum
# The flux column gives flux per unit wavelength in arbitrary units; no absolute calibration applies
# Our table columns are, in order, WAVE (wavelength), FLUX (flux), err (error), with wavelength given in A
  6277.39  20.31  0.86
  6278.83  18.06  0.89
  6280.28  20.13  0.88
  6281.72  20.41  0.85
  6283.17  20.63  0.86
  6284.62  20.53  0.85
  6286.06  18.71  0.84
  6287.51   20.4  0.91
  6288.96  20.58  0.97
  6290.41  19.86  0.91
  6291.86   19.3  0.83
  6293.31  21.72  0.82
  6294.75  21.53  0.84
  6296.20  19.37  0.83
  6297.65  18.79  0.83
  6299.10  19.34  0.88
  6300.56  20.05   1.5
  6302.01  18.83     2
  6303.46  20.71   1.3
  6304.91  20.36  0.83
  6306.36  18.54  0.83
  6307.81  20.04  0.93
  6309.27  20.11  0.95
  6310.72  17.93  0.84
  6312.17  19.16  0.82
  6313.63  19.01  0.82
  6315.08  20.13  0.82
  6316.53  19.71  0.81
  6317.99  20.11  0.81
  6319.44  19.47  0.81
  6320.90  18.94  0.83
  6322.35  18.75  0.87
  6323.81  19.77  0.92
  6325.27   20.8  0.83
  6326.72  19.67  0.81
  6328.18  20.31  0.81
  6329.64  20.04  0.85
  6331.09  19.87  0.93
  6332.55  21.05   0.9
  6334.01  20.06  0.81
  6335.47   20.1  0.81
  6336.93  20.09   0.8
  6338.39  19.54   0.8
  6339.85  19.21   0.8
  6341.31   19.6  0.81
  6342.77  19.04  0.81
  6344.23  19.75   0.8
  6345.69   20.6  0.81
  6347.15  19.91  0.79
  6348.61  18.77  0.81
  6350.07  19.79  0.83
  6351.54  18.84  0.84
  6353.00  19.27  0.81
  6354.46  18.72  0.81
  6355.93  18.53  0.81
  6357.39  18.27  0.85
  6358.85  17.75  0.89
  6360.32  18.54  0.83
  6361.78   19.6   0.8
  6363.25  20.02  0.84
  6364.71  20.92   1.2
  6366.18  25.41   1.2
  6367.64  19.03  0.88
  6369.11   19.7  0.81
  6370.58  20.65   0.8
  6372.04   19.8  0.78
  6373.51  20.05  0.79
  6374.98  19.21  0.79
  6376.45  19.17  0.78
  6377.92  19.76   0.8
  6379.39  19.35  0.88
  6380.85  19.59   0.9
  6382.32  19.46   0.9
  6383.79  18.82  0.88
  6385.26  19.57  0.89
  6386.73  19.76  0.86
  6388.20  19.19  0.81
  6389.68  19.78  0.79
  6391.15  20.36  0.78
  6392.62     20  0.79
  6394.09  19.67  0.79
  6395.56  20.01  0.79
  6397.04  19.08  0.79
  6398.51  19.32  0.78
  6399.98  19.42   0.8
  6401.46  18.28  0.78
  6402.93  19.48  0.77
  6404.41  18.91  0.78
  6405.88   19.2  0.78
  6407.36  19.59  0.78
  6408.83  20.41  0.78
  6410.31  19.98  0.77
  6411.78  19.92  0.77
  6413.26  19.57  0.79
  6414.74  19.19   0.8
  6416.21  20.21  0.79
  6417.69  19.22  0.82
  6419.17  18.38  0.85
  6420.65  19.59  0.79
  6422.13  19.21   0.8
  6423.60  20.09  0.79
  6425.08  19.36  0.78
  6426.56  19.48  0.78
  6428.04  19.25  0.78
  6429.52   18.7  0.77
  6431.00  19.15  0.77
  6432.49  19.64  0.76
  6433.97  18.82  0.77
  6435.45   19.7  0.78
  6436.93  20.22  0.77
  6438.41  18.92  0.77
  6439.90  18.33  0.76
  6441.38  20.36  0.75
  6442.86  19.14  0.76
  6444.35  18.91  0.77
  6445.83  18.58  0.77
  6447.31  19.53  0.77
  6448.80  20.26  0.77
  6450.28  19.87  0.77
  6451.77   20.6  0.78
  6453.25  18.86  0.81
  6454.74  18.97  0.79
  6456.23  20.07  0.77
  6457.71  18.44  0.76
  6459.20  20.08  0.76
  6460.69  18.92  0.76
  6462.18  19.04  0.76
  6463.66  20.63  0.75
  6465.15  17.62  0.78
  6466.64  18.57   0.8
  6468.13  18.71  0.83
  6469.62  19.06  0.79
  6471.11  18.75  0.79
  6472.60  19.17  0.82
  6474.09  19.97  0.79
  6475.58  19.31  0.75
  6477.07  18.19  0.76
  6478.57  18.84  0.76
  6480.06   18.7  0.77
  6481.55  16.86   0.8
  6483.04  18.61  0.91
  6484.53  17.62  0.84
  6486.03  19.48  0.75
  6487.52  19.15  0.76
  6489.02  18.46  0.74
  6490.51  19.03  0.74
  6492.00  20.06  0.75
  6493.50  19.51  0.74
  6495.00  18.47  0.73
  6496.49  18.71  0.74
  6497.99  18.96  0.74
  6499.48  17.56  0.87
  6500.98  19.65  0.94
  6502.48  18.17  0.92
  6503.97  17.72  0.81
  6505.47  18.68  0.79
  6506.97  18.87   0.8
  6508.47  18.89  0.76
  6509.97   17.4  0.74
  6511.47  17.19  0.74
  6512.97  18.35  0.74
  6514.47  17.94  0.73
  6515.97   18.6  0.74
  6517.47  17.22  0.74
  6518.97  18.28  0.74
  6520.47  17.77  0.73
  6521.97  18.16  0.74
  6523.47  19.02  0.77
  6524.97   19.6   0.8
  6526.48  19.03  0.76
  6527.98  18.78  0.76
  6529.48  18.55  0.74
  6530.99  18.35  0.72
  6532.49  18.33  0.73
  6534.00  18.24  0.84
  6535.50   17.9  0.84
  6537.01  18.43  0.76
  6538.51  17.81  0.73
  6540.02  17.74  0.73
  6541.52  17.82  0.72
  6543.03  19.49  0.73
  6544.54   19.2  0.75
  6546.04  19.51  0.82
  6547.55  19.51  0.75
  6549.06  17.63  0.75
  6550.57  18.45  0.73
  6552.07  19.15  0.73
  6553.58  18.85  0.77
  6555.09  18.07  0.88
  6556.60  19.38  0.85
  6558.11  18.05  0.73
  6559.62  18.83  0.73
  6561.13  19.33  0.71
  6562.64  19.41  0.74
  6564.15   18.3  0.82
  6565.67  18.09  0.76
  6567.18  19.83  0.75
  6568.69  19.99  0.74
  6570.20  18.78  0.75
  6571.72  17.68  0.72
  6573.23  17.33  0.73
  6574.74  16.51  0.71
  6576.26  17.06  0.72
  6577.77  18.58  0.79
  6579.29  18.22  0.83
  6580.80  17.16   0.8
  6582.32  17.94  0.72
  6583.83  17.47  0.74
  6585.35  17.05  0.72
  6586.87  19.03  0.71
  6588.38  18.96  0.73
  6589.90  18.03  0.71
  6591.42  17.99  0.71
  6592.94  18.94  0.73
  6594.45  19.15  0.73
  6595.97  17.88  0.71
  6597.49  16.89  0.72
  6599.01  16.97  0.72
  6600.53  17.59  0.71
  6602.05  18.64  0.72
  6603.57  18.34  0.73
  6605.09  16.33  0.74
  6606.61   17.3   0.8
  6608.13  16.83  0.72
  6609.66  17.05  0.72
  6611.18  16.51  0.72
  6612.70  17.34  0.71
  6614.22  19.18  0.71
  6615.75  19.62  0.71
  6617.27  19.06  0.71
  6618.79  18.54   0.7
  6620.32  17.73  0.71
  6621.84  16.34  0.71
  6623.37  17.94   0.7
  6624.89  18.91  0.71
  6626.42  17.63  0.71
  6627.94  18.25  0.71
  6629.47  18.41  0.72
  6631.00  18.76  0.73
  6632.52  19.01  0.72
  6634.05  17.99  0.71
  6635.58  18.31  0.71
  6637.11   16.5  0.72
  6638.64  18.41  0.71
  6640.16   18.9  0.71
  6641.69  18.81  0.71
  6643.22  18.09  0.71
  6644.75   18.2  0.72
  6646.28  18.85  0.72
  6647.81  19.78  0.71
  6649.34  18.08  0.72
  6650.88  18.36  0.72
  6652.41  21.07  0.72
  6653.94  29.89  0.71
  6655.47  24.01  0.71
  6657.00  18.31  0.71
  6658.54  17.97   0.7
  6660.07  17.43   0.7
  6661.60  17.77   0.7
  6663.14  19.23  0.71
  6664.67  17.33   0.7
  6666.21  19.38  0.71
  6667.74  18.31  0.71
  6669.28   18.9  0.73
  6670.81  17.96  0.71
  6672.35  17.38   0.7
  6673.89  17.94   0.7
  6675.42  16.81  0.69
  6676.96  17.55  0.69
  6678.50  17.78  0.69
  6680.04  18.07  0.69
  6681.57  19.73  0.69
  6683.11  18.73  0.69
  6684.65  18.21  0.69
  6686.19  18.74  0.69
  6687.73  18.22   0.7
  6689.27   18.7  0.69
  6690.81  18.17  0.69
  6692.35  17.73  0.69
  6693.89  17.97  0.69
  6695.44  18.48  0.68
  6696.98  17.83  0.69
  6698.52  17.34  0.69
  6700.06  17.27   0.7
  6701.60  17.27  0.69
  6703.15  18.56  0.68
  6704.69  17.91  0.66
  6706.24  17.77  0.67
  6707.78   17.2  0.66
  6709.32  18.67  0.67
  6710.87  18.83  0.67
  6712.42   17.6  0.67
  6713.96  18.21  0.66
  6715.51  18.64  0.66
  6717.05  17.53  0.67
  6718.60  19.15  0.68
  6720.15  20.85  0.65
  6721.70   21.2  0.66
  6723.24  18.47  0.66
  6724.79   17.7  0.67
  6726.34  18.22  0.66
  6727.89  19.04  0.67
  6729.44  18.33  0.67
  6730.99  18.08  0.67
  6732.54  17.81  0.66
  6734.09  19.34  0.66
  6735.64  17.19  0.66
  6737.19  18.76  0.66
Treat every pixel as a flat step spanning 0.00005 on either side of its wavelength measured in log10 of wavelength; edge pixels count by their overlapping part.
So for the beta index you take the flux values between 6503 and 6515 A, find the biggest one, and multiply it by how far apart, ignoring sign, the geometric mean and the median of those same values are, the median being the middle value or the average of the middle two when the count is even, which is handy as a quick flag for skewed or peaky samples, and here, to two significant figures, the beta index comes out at 0.49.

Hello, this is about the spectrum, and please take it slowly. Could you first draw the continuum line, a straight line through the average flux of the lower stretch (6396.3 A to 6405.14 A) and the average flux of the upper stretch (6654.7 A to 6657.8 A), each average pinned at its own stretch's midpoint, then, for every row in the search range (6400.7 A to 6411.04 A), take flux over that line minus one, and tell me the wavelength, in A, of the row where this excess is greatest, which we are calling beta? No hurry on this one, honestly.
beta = 6408.83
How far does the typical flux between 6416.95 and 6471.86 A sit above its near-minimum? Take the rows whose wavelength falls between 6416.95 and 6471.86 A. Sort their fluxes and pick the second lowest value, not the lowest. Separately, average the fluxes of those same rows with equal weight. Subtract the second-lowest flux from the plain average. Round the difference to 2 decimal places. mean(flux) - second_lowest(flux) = 0.94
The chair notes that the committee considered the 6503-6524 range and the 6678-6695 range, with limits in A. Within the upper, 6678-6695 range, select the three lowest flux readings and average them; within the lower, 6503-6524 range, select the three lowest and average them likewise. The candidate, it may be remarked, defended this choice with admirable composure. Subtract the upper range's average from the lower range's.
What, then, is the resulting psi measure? -0.6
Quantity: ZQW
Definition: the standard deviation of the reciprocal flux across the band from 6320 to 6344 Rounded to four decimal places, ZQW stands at 0.0016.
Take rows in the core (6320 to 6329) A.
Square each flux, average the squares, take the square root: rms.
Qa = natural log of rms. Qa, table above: 2.98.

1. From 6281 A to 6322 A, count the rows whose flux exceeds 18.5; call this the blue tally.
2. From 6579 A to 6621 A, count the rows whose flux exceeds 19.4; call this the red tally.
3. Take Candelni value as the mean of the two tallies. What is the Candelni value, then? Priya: 14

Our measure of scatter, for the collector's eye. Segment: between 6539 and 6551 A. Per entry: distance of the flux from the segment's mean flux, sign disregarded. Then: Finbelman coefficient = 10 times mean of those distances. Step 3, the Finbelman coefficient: 7.6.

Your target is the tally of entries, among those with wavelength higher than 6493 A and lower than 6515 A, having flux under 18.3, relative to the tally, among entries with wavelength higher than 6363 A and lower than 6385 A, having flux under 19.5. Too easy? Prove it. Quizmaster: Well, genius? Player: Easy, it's 1.0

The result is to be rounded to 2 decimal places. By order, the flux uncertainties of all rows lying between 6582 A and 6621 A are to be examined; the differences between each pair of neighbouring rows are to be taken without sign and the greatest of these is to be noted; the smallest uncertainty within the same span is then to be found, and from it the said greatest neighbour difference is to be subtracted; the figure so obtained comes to 0.62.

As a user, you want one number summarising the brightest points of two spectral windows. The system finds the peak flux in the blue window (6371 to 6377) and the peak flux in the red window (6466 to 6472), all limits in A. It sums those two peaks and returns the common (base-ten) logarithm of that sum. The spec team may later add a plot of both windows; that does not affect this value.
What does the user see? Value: 1.59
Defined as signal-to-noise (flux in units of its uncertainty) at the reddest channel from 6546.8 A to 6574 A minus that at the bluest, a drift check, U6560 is -2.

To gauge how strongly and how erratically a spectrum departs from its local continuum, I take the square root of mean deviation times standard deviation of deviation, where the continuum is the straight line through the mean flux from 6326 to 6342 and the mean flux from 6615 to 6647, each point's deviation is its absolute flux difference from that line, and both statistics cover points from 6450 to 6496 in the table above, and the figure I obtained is 0.58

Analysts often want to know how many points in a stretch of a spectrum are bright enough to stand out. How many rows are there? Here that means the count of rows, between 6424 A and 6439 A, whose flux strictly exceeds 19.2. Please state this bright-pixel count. 6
